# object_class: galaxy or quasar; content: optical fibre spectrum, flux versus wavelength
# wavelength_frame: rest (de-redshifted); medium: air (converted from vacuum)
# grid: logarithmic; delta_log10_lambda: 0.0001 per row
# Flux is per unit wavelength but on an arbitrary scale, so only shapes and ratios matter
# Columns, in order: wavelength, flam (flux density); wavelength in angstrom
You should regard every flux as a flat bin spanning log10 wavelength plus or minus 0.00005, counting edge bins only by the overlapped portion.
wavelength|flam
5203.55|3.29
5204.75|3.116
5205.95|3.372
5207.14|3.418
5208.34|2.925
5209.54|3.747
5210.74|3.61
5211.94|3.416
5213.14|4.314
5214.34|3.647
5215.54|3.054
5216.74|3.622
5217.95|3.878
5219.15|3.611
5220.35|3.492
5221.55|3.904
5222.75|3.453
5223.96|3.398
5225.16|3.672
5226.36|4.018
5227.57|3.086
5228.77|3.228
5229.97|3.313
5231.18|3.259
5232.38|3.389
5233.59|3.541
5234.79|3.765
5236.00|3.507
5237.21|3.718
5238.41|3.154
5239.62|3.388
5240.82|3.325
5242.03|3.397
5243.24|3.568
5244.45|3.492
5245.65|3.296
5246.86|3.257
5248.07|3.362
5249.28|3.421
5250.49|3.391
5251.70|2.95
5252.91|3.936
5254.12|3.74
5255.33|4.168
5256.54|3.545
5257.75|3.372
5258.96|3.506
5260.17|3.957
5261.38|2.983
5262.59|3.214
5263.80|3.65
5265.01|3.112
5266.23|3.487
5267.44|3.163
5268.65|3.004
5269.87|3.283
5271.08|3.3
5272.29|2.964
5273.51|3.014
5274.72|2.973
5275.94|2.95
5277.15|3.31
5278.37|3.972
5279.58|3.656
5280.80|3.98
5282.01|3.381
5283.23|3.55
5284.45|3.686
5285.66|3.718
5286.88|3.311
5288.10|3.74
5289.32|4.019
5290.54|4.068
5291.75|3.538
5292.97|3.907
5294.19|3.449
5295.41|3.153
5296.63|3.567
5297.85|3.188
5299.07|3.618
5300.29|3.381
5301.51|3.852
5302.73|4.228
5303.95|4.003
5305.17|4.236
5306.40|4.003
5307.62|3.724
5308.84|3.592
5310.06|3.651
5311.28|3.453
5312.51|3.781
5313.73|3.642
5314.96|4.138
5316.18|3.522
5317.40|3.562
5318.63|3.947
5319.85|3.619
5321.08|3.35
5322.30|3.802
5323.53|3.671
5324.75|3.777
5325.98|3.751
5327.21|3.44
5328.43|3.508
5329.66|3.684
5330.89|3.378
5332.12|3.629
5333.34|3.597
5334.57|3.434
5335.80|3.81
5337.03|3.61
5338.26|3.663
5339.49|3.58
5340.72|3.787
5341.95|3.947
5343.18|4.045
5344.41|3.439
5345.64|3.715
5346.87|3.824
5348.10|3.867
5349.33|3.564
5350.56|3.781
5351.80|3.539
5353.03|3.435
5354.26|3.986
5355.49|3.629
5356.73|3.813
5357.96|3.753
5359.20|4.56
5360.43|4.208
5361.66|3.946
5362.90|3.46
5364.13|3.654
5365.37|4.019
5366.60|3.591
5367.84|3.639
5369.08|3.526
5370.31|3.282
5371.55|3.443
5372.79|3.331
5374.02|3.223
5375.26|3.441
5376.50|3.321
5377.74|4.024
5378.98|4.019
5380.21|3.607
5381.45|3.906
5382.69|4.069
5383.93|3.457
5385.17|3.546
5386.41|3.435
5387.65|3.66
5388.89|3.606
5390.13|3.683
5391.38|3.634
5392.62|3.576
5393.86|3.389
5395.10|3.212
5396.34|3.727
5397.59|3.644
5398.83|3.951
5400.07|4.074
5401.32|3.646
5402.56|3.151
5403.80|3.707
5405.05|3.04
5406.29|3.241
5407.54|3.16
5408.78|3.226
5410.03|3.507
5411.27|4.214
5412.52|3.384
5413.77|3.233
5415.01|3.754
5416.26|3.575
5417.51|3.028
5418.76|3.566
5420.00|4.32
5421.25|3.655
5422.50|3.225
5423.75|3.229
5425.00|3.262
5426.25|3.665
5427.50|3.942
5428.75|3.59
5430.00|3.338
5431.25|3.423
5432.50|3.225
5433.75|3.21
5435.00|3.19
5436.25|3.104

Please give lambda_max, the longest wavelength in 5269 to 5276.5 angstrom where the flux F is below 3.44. 5275.94 angstrom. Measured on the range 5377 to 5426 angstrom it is 5425.00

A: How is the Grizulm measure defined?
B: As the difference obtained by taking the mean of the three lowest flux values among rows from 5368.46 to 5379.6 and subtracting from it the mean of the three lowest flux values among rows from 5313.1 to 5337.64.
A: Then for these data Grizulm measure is -0.112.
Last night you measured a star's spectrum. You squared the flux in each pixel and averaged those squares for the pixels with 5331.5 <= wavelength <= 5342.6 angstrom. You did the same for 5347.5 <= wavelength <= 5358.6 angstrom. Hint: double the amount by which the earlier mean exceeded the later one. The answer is -0.5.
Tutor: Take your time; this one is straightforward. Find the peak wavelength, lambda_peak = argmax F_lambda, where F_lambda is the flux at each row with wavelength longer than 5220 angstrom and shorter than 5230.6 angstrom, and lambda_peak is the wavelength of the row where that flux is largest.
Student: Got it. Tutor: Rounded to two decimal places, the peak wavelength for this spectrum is 5226.36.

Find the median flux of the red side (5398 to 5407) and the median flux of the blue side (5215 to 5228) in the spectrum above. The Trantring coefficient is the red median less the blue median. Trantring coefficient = 0.0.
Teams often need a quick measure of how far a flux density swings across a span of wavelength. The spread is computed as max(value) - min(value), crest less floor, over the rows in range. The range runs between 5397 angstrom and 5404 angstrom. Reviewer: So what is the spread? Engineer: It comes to 0.9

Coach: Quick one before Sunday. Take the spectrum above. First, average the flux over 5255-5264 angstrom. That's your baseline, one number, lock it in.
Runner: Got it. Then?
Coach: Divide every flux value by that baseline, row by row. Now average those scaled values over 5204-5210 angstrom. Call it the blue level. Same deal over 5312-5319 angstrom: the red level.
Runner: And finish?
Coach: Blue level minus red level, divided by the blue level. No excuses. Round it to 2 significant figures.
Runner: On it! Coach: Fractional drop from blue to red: -0.14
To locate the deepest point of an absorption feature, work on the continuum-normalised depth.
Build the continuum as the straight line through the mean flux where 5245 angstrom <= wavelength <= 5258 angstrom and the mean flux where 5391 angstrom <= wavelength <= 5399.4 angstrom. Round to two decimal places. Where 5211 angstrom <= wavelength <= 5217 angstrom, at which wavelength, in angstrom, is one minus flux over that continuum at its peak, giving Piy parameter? 5215.54 angstrom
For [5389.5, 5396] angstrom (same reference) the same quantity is 5395.10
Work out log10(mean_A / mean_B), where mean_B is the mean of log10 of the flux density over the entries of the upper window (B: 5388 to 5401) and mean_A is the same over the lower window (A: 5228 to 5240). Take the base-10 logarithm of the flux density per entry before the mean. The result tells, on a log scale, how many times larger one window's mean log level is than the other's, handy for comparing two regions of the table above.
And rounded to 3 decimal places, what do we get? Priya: -0.022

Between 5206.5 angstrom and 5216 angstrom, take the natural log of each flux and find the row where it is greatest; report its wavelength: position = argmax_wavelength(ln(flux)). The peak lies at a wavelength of 5213.14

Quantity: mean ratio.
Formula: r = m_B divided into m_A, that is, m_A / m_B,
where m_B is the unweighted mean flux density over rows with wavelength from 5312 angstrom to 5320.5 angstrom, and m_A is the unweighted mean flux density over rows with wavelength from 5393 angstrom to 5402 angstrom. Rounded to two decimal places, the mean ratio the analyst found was 0.98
